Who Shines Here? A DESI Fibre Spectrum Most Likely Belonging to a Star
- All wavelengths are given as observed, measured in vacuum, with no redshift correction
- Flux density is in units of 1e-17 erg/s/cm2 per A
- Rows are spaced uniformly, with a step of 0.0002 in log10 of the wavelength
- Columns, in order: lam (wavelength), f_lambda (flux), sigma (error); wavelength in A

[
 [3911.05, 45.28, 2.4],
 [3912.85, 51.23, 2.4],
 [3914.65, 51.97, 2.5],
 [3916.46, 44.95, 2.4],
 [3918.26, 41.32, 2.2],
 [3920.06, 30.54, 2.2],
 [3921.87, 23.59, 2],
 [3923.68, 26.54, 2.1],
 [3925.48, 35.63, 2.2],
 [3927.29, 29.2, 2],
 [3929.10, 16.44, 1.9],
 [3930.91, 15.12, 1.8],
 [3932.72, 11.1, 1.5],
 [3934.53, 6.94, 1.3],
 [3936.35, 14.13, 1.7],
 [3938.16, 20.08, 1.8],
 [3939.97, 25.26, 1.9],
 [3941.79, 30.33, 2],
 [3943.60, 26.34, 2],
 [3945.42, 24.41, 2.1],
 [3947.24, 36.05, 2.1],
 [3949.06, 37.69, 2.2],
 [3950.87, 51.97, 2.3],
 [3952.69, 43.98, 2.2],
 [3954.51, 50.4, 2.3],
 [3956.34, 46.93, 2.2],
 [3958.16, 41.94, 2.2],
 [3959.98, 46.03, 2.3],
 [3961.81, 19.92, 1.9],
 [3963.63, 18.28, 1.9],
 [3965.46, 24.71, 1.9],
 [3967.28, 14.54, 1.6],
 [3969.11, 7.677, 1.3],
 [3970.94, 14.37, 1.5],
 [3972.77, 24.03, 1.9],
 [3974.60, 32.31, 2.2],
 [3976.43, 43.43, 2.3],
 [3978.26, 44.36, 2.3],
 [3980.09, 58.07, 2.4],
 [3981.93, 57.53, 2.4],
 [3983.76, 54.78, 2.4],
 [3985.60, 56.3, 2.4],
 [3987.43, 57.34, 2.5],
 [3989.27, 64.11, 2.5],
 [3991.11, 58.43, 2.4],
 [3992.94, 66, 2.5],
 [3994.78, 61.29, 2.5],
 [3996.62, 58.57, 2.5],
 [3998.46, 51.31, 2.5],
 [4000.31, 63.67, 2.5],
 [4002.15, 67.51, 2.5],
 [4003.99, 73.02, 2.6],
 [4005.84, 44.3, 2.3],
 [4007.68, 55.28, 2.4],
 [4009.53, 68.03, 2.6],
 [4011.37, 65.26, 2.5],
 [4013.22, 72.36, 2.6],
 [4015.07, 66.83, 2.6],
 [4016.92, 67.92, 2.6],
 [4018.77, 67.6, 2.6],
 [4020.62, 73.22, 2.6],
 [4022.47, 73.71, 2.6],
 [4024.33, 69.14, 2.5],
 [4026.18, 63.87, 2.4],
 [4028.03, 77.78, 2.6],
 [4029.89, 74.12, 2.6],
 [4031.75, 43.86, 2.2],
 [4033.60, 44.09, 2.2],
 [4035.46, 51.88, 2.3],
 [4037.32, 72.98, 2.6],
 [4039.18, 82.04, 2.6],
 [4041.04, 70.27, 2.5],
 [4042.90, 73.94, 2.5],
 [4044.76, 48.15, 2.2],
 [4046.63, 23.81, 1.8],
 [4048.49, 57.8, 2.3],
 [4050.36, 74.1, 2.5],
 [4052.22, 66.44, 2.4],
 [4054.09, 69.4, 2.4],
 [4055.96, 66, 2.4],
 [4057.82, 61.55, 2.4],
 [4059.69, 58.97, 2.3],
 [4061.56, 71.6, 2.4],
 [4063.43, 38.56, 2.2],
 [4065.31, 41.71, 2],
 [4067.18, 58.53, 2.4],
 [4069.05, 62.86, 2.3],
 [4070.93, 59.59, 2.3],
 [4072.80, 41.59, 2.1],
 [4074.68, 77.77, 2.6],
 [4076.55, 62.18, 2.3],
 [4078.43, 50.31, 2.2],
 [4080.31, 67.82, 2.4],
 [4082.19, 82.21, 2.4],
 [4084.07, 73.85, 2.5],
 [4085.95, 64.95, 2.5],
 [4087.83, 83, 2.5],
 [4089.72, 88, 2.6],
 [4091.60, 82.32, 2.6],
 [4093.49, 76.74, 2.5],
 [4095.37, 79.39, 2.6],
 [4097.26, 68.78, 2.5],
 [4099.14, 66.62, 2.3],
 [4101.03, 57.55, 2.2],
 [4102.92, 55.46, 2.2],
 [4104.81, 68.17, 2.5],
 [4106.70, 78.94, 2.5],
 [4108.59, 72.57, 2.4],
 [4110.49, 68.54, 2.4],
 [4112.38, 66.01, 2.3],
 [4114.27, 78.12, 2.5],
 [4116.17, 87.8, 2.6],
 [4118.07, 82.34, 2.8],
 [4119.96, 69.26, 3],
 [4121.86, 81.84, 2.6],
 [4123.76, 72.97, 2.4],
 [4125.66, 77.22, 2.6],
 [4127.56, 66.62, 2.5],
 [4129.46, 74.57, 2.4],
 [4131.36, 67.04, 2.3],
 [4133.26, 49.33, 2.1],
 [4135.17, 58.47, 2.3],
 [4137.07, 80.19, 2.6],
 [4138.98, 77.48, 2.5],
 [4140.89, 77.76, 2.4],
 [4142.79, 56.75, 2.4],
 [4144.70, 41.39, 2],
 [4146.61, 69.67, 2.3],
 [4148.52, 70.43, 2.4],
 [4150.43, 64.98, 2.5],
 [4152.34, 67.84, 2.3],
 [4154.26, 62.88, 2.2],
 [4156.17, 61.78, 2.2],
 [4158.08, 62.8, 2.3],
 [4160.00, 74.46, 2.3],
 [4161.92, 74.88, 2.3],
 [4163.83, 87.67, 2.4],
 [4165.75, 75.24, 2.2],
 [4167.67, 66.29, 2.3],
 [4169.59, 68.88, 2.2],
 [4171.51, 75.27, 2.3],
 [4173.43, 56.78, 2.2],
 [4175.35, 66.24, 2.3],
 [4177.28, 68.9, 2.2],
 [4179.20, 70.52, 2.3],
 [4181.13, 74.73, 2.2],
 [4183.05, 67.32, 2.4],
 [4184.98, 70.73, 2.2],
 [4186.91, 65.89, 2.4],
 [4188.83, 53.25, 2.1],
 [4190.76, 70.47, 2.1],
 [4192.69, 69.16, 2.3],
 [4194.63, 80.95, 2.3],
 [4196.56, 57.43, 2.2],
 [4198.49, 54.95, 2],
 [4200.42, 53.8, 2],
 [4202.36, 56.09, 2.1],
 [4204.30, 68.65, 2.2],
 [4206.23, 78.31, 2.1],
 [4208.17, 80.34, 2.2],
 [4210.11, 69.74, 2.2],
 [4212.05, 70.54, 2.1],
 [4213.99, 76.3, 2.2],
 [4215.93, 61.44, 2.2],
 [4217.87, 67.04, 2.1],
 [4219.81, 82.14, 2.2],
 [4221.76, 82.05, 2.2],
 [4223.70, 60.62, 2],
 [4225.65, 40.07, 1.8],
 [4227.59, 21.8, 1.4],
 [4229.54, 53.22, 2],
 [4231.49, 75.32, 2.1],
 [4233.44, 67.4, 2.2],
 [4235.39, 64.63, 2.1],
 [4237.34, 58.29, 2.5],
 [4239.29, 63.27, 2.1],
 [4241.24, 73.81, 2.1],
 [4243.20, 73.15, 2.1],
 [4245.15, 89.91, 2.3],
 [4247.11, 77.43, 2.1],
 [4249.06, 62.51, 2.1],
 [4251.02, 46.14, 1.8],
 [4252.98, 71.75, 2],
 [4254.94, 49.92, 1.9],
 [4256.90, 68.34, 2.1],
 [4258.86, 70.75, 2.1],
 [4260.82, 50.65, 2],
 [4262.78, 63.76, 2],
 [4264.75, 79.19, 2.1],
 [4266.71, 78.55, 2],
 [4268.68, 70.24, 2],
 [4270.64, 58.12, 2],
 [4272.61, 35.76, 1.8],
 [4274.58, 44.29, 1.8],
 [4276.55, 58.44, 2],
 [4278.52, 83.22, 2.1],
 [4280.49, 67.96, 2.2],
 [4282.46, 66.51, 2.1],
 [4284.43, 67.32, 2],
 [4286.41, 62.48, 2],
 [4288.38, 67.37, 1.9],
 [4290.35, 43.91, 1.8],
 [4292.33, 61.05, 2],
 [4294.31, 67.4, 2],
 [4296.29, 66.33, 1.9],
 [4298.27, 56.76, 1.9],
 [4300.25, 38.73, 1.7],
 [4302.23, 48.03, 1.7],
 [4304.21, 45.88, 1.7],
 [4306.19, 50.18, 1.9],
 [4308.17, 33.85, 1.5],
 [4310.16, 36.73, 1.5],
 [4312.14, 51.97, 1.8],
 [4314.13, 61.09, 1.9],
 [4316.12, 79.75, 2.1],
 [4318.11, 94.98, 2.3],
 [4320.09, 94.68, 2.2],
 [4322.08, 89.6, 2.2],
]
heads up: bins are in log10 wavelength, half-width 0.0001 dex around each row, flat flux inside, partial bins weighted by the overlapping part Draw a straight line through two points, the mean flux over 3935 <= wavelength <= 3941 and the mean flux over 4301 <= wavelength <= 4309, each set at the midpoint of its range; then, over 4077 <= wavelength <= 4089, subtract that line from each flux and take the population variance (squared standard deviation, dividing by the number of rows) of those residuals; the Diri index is 122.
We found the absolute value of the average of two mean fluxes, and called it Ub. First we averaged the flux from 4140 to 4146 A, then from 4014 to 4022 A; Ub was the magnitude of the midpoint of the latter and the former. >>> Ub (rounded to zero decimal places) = 64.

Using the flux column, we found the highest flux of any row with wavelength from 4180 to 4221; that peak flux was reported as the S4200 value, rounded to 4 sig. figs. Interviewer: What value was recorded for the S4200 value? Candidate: 82.14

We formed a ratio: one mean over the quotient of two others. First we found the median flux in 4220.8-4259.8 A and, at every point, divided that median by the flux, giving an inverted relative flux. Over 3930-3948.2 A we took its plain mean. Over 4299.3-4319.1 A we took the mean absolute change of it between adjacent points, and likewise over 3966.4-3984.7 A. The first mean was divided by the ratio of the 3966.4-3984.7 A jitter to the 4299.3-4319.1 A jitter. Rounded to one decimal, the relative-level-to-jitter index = 0.8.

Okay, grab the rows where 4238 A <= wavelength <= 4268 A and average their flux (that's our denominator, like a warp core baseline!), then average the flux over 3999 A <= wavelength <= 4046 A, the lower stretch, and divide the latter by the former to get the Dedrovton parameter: 0.96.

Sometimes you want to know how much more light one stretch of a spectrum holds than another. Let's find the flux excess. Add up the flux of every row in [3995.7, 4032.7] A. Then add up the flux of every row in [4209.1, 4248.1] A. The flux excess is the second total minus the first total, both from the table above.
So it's 31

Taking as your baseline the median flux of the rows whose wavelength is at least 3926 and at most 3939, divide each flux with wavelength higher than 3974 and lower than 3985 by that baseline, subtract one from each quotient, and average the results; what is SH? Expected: 2.2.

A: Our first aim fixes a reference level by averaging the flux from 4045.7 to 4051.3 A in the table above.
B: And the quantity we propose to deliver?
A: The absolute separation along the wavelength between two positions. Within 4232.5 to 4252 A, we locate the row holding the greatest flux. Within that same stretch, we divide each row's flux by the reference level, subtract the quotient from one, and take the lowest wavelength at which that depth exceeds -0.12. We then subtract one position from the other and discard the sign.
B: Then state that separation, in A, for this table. 5.9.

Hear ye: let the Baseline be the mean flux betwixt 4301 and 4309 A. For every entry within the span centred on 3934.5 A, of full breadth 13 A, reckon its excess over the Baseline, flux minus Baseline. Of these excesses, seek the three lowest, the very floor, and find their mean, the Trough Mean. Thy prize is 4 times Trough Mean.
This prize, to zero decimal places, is -135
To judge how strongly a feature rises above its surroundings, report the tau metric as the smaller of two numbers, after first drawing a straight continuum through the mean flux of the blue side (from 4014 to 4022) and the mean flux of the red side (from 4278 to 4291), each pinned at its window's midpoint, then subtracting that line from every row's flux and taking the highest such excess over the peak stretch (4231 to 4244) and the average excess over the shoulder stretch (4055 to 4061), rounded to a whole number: -6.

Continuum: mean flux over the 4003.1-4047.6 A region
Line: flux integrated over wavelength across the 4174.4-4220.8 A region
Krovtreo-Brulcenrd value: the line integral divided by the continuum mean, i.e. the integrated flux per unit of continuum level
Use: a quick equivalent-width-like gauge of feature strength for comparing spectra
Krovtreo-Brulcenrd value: 50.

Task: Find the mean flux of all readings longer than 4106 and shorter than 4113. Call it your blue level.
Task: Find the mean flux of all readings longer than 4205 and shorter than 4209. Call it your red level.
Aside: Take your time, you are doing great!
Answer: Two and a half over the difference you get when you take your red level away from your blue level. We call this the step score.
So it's -0.3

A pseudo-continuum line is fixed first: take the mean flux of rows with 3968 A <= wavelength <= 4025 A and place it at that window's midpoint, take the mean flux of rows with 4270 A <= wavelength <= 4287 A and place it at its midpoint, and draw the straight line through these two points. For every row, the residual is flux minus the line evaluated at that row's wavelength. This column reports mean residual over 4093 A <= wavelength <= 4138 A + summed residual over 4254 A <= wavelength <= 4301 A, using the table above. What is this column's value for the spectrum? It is 40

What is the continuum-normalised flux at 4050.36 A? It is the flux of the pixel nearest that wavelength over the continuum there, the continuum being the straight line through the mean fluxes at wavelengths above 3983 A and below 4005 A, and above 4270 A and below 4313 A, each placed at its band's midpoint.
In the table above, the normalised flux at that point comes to 1.24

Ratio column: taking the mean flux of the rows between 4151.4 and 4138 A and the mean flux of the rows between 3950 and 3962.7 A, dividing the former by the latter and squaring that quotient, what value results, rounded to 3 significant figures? 2.32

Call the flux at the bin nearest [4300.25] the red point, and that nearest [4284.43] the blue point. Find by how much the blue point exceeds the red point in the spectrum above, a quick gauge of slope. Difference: 29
